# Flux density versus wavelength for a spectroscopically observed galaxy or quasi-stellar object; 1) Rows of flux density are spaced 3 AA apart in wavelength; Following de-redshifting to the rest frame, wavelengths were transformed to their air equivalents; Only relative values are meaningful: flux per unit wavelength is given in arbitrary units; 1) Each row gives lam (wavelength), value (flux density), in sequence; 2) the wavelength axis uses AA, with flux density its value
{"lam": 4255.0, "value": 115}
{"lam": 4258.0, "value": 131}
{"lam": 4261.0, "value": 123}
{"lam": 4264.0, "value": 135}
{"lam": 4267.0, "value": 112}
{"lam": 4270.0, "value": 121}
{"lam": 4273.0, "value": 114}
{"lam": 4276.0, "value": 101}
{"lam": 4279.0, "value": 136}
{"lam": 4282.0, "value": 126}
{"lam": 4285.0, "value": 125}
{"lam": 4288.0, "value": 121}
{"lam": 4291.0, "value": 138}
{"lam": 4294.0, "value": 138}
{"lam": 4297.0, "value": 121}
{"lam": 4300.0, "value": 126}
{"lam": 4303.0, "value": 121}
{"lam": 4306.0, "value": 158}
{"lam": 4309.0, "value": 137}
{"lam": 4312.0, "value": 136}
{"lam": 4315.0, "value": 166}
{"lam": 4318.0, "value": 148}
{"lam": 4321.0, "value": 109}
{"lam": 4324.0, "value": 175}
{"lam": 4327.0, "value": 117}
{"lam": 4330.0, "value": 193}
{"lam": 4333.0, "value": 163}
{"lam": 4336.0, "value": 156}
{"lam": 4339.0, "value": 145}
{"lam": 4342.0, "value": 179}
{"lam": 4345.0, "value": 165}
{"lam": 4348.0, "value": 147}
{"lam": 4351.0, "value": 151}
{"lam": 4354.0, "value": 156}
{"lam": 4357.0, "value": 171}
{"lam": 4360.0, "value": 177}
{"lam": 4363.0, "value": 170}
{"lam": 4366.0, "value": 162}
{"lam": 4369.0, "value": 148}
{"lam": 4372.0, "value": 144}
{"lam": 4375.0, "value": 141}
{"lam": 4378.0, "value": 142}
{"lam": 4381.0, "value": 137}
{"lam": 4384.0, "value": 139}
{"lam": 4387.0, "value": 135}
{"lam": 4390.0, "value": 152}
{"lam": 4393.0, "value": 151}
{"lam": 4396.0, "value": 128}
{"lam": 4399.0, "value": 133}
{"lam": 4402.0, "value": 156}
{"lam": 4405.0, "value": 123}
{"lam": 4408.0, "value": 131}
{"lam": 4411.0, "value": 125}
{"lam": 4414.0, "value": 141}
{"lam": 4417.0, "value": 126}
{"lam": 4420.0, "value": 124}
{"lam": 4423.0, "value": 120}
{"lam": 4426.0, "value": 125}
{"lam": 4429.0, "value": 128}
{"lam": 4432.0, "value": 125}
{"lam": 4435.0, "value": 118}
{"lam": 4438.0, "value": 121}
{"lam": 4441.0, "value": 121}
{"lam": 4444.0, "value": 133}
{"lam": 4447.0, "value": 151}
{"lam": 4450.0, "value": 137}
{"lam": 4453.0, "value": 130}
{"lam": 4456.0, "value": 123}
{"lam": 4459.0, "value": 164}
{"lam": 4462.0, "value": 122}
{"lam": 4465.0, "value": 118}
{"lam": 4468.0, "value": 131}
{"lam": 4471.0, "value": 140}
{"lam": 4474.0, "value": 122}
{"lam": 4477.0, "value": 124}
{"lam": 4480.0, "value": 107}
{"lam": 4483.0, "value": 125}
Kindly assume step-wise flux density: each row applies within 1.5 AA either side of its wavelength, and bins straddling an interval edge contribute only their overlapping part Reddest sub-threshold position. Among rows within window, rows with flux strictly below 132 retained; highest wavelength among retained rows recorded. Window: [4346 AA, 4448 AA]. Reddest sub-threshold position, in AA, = 4441.0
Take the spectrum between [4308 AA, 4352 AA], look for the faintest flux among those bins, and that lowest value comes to 109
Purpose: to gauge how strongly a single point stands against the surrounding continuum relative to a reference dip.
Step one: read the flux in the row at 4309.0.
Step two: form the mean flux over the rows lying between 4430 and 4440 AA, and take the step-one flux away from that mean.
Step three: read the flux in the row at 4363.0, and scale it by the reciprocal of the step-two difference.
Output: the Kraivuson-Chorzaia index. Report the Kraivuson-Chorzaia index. -11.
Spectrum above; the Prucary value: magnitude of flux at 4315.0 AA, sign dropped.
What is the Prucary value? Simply 166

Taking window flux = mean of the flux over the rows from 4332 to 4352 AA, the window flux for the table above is 158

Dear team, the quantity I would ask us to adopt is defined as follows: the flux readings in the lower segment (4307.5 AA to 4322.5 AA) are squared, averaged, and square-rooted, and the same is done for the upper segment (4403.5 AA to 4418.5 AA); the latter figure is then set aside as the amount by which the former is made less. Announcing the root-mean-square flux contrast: 11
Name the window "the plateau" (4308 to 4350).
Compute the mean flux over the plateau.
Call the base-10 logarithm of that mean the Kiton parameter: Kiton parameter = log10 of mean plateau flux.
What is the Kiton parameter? 2.18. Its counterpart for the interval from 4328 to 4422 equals 2.17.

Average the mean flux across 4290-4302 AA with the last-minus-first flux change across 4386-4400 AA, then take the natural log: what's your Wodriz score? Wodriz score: 4.16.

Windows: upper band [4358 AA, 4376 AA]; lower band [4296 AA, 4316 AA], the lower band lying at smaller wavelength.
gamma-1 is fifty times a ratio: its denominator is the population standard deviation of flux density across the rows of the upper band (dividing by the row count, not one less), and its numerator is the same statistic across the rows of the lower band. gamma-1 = 61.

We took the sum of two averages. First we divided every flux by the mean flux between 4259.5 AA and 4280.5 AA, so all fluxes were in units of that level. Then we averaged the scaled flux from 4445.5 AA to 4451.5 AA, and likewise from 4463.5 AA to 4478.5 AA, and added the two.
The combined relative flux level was 2.25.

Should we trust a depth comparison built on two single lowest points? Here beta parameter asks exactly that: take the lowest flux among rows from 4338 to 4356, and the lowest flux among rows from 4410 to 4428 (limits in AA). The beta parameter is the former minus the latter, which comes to 25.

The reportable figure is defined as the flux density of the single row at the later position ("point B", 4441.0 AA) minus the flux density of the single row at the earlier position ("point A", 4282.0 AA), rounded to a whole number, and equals -5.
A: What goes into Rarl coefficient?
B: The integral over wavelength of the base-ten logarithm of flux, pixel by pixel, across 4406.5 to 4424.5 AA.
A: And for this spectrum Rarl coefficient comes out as 38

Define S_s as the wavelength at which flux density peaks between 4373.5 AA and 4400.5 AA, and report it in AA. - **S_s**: 4390.0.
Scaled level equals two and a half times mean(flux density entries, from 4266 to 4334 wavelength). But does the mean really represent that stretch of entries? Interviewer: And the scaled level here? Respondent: 337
